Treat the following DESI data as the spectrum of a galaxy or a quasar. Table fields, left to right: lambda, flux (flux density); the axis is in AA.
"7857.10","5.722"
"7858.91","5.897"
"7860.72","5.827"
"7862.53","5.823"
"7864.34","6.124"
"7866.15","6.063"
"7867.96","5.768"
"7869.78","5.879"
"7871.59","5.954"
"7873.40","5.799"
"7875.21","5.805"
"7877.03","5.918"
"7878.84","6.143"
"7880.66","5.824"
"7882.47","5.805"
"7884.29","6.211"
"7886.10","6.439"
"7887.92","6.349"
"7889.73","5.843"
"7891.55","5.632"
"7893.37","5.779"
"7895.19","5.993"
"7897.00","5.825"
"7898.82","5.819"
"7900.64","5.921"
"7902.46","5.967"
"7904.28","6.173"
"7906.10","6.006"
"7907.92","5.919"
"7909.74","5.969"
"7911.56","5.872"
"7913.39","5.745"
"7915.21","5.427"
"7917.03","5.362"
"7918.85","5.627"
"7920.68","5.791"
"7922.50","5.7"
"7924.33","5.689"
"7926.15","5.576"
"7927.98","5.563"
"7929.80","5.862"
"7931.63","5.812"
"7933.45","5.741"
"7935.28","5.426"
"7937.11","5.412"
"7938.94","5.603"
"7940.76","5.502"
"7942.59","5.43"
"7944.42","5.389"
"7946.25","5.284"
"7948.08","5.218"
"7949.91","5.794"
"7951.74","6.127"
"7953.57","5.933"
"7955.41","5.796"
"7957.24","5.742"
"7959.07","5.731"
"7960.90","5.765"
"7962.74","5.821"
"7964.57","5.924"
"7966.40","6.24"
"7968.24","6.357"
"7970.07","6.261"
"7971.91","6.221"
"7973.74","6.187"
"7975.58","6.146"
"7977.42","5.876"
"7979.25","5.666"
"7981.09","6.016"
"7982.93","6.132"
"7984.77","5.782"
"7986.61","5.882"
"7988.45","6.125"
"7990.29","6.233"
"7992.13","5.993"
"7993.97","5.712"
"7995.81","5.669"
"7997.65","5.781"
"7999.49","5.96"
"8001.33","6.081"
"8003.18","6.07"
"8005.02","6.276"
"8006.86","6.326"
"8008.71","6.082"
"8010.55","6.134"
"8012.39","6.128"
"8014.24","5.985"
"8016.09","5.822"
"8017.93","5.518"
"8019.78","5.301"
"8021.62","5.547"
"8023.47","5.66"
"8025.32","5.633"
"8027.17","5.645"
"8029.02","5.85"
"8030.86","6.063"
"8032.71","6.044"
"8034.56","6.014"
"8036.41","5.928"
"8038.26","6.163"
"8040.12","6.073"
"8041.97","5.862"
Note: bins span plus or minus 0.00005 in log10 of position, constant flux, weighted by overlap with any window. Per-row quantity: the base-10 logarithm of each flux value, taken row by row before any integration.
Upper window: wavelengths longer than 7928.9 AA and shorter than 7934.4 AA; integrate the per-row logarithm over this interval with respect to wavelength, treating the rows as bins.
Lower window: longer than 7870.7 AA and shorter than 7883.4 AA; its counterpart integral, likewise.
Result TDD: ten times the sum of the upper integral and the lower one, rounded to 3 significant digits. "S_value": 140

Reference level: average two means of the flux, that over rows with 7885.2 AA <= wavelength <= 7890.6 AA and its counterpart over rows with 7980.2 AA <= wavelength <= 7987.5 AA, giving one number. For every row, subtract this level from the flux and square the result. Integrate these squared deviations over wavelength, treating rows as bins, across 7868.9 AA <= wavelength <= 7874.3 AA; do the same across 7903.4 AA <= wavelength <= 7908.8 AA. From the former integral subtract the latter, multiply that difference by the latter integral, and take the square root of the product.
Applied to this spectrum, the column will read 0.11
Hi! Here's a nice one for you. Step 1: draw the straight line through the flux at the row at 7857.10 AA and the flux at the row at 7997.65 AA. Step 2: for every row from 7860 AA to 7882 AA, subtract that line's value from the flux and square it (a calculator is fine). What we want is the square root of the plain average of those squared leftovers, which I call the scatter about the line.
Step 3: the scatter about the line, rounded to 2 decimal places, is 0.22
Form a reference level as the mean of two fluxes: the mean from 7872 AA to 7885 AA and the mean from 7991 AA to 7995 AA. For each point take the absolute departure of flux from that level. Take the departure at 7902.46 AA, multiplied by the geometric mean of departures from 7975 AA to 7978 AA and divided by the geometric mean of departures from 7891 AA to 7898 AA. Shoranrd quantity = 0.04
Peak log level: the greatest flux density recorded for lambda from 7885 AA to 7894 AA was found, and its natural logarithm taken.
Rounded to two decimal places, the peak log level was 1.86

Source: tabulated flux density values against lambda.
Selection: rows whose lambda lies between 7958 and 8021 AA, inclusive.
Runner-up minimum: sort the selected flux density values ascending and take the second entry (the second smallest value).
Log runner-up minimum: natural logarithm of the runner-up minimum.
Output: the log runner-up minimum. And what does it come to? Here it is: 1.71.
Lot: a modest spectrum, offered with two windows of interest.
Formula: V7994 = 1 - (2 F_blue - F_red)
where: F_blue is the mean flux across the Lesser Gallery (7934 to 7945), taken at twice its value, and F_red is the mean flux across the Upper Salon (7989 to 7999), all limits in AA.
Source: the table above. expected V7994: -4.0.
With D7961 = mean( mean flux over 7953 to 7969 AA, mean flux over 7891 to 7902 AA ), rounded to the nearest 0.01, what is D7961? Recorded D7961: 5.88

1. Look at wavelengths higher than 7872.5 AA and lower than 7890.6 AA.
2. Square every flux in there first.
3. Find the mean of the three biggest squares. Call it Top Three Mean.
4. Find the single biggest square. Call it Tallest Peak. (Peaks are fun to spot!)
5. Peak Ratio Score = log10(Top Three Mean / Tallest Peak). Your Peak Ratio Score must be -0.0143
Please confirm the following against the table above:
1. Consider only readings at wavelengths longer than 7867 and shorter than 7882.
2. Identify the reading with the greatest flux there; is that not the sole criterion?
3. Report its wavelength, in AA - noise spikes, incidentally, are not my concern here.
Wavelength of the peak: 7878.84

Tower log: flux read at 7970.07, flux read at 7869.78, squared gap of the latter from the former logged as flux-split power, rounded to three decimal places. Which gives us 0.146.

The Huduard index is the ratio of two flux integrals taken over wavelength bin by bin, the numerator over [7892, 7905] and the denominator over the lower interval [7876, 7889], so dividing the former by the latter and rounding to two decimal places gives 0.97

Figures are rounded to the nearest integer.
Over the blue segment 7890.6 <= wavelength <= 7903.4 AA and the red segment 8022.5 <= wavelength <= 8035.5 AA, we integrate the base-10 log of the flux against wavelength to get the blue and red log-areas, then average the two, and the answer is 10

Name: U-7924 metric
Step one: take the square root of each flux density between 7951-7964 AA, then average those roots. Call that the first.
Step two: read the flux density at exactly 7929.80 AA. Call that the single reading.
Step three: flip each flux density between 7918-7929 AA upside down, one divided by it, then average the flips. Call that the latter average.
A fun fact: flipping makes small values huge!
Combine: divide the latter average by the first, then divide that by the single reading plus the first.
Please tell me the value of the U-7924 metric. 0.0088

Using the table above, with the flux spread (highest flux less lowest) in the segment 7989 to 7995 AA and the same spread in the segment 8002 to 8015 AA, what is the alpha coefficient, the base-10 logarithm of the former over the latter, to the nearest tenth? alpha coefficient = 0.2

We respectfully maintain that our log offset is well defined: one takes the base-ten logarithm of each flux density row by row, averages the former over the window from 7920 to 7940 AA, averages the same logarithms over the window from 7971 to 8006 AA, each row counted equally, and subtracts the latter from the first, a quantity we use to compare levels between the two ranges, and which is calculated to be -0.025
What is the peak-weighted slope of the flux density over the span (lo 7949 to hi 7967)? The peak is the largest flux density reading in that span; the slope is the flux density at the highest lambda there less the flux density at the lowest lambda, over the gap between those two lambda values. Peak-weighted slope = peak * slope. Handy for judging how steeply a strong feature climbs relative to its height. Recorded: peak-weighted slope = 0.17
